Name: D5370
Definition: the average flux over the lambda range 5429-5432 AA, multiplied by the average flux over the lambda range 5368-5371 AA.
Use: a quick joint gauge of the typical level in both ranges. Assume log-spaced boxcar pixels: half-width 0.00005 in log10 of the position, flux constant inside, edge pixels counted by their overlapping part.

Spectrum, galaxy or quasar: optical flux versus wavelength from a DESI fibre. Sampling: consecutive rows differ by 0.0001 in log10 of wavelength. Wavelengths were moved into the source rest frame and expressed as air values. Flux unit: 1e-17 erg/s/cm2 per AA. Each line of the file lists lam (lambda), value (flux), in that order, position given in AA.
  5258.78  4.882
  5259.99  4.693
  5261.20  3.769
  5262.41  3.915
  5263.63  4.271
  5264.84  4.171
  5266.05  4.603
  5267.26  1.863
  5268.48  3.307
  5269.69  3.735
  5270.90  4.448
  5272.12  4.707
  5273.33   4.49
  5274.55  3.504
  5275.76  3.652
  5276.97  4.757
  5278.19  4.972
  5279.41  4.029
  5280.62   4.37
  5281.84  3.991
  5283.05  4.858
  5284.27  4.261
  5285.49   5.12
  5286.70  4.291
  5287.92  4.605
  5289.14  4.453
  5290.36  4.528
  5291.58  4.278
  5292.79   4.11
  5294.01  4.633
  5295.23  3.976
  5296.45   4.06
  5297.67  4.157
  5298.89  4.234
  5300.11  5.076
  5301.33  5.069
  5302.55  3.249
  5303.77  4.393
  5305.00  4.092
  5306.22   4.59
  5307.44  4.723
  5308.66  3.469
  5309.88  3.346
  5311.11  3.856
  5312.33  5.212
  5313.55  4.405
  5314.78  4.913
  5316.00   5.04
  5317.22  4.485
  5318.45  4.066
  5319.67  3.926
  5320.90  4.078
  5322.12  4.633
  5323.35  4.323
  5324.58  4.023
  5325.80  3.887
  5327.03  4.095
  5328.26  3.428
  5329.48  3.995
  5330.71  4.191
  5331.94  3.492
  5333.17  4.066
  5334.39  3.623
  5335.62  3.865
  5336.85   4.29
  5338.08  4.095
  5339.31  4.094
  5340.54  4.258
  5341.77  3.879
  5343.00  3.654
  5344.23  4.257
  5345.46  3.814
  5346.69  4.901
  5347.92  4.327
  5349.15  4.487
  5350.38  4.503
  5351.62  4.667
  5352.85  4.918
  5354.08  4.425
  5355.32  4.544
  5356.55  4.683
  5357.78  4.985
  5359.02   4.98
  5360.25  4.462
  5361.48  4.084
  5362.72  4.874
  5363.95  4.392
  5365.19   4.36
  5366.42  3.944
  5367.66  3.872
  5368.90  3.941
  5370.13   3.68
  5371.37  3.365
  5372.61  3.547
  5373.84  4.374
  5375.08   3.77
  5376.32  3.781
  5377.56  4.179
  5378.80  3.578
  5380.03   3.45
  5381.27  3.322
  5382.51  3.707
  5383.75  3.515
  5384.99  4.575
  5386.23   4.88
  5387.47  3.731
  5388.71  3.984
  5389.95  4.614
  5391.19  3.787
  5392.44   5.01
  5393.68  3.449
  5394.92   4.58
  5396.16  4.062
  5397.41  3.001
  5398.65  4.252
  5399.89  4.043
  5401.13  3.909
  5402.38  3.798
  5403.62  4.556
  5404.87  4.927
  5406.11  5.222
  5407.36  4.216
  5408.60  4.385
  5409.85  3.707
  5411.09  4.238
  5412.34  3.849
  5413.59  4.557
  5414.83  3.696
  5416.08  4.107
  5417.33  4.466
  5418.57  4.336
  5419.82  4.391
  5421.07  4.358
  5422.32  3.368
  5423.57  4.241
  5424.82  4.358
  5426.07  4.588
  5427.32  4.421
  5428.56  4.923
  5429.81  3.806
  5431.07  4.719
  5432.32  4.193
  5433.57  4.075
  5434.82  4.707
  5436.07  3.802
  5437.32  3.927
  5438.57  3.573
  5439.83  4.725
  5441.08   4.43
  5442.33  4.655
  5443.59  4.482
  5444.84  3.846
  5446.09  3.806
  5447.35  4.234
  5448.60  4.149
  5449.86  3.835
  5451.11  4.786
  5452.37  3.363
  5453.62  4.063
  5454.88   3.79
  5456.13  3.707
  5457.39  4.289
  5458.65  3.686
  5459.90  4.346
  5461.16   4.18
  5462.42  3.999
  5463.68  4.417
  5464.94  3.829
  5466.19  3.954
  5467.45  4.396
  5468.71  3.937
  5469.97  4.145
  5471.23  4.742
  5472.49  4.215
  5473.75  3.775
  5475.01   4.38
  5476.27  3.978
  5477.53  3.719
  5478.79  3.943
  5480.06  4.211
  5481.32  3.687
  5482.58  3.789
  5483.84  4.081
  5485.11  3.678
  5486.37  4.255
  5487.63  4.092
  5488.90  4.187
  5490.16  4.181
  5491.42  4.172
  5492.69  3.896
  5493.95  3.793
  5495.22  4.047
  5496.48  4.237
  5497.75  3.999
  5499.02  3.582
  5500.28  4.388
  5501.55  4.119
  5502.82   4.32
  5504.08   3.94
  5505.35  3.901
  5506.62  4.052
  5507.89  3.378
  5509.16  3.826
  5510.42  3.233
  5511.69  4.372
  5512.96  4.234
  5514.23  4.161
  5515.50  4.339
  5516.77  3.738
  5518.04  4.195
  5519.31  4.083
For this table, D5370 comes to 16.2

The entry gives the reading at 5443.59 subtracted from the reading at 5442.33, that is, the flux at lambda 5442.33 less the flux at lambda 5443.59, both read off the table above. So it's 0.2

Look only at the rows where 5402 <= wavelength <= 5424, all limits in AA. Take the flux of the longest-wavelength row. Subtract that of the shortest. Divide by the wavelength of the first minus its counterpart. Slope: 0.021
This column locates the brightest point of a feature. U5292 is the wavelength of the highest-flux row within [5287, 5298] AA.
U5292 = 5294.01 AA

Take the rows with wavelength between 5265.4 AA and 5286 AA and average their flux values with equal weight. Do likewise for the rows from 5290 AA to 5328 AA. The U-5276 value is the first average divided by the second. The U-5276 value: 0.97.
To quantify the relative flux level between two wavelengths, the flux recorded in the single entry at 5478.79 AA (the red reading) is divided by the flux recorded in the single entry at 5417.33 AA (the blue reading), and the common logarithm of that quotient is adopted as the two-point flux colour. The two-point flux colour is -0.054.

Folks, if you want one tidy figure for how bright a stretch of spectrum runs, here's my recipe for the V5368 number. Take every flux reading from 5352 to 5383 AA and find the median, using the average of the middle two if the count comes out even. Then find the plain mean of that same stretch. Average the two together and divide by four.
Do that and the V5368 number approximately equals 1.03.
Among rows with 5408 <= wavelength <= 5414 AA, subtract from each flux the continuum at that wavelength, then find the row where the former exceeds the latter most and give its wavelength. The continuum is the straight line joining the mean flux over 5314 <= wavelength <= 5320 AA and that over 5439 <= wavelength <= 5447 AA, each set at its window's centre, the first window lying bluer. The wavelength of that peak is 5413.59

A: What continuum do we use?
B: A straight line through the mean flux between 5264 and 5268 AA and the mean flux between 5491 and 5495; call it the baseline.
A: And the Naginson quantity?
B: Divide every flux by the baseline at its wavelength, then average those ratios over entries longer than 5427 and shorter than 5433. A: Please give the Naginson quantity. 1.15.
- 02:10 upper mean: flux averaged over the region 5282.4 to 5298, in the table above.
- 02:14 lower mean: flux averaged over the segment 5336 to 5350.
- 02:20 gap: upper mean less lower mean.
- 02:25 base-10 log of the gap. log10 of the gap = -0.65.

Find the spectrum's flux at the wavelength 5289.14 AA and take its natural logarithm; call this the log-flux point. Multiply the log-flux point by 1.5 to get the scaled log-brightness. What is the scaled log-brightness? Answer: 2.24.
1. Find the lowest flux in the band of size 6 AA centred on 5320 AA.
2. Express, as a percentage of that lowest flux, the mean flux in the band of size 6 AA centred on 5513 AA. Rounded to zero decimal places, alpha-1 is 104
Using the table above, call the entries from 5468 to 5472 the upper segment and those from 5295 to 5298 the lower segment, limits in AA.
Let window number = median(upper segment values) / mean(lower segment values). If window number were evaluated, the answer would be 1.02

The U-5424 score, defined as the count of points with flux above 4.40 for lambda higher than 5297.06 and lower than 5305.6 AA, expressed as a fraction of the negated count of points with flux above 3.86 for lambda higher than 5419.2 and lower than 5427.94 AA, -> -0.33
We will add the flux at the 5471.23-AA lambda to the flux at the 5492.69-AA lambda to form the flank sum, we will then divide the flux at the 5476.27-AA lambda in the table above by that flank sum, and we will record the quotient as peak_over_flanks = 0.46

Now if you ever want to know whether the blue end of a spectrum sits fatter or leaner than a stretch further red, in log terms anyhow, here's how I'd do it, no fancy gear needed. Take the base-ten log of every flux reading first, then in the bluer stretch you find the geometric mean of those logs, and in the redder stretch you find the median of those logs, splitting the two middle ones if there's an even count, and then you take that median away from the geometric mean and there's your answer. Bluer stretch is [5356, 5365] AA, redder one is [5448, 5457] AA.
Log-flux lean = 0.08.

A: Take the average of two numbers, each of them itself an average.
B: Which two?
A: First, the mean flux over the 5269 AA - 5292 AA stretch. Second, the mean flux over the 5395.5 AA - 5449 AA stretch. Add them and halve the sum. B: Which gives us 4.29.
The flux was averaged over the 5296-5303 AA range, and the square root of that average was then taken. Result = 2.08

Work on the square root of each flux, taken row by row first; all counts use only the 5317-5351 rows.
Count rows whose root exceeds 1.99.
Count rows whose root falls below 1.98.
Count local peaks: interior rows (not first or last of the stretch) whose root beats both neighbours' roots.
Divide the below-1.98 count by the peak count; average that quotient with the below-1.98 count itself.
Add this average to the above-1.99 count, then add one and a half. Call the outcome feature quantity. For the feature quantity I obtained 25.0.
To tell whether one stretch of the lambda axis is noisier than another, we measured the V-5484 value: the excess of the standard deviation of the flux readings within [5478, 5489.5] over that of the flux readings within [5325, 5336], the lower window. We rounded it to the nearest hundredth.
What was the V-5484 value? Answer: -0.05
